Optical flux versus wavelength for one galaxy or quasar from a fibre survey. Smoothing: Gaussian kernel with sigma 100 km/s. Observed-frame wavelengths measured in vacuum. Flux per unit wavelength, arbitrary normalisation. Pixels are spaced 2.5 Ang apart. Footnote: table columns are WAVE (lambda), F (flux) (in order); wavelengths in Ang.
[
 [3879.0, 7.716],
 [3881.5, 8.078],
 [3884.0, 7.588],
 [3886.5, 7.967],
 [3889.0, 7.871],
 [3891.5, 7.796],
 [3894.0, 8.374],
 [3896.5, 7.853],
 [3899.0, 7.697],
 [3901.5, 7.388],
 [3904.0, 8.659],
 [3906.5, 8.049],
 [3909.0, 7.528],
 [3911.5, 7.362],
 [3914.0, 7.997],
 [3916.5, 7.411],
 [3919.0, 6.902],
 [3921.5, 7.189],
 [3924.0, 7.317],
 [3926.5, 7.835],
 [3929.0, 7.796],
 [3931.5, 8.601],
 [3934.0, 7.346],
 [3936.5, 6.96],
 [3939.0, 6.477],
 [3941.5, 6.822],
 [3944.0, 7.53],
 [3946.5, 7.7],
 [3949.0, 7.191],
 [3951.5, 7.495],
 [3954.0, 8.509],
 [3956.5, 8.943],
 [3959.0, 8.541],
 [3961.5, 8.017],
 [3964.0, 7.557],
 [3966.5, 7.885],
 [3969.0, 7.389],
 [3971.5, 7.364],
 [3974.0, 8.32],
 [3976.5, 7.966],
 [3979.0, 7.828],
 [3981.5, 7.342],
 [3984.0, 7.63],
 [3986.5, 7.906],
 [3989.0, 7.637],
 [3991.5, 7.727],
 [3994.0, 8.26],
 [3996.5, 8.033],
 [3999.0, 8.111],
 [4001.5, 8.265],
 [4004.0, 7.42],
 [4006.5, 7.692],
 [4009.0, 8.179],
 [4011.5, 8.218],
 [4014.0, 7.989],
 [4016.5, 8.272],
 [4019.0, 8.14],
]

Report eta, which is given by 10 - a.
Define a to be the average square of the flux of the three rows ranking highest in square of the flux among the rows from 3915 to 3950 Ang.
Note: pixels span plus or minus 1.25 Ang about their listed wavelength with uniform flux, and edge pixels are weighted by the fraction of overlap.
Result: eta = -55.4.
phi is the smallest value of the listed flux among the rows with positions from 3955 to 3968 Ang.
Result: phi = 7.557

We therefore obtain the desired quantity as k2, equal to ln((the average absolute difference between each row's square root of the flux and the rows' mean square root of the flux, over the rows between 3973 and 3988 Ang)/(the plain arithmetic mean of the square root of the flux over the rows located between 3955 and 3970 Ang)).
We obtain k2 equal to -4.23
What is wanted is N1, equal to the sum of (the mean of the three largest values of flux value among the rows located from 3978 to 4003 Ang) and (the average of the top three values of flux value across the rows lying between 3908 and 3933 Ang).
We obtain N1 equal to 16.36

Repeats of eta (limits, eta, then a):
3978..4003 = -57.4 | 67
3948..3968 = -65.1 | 75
